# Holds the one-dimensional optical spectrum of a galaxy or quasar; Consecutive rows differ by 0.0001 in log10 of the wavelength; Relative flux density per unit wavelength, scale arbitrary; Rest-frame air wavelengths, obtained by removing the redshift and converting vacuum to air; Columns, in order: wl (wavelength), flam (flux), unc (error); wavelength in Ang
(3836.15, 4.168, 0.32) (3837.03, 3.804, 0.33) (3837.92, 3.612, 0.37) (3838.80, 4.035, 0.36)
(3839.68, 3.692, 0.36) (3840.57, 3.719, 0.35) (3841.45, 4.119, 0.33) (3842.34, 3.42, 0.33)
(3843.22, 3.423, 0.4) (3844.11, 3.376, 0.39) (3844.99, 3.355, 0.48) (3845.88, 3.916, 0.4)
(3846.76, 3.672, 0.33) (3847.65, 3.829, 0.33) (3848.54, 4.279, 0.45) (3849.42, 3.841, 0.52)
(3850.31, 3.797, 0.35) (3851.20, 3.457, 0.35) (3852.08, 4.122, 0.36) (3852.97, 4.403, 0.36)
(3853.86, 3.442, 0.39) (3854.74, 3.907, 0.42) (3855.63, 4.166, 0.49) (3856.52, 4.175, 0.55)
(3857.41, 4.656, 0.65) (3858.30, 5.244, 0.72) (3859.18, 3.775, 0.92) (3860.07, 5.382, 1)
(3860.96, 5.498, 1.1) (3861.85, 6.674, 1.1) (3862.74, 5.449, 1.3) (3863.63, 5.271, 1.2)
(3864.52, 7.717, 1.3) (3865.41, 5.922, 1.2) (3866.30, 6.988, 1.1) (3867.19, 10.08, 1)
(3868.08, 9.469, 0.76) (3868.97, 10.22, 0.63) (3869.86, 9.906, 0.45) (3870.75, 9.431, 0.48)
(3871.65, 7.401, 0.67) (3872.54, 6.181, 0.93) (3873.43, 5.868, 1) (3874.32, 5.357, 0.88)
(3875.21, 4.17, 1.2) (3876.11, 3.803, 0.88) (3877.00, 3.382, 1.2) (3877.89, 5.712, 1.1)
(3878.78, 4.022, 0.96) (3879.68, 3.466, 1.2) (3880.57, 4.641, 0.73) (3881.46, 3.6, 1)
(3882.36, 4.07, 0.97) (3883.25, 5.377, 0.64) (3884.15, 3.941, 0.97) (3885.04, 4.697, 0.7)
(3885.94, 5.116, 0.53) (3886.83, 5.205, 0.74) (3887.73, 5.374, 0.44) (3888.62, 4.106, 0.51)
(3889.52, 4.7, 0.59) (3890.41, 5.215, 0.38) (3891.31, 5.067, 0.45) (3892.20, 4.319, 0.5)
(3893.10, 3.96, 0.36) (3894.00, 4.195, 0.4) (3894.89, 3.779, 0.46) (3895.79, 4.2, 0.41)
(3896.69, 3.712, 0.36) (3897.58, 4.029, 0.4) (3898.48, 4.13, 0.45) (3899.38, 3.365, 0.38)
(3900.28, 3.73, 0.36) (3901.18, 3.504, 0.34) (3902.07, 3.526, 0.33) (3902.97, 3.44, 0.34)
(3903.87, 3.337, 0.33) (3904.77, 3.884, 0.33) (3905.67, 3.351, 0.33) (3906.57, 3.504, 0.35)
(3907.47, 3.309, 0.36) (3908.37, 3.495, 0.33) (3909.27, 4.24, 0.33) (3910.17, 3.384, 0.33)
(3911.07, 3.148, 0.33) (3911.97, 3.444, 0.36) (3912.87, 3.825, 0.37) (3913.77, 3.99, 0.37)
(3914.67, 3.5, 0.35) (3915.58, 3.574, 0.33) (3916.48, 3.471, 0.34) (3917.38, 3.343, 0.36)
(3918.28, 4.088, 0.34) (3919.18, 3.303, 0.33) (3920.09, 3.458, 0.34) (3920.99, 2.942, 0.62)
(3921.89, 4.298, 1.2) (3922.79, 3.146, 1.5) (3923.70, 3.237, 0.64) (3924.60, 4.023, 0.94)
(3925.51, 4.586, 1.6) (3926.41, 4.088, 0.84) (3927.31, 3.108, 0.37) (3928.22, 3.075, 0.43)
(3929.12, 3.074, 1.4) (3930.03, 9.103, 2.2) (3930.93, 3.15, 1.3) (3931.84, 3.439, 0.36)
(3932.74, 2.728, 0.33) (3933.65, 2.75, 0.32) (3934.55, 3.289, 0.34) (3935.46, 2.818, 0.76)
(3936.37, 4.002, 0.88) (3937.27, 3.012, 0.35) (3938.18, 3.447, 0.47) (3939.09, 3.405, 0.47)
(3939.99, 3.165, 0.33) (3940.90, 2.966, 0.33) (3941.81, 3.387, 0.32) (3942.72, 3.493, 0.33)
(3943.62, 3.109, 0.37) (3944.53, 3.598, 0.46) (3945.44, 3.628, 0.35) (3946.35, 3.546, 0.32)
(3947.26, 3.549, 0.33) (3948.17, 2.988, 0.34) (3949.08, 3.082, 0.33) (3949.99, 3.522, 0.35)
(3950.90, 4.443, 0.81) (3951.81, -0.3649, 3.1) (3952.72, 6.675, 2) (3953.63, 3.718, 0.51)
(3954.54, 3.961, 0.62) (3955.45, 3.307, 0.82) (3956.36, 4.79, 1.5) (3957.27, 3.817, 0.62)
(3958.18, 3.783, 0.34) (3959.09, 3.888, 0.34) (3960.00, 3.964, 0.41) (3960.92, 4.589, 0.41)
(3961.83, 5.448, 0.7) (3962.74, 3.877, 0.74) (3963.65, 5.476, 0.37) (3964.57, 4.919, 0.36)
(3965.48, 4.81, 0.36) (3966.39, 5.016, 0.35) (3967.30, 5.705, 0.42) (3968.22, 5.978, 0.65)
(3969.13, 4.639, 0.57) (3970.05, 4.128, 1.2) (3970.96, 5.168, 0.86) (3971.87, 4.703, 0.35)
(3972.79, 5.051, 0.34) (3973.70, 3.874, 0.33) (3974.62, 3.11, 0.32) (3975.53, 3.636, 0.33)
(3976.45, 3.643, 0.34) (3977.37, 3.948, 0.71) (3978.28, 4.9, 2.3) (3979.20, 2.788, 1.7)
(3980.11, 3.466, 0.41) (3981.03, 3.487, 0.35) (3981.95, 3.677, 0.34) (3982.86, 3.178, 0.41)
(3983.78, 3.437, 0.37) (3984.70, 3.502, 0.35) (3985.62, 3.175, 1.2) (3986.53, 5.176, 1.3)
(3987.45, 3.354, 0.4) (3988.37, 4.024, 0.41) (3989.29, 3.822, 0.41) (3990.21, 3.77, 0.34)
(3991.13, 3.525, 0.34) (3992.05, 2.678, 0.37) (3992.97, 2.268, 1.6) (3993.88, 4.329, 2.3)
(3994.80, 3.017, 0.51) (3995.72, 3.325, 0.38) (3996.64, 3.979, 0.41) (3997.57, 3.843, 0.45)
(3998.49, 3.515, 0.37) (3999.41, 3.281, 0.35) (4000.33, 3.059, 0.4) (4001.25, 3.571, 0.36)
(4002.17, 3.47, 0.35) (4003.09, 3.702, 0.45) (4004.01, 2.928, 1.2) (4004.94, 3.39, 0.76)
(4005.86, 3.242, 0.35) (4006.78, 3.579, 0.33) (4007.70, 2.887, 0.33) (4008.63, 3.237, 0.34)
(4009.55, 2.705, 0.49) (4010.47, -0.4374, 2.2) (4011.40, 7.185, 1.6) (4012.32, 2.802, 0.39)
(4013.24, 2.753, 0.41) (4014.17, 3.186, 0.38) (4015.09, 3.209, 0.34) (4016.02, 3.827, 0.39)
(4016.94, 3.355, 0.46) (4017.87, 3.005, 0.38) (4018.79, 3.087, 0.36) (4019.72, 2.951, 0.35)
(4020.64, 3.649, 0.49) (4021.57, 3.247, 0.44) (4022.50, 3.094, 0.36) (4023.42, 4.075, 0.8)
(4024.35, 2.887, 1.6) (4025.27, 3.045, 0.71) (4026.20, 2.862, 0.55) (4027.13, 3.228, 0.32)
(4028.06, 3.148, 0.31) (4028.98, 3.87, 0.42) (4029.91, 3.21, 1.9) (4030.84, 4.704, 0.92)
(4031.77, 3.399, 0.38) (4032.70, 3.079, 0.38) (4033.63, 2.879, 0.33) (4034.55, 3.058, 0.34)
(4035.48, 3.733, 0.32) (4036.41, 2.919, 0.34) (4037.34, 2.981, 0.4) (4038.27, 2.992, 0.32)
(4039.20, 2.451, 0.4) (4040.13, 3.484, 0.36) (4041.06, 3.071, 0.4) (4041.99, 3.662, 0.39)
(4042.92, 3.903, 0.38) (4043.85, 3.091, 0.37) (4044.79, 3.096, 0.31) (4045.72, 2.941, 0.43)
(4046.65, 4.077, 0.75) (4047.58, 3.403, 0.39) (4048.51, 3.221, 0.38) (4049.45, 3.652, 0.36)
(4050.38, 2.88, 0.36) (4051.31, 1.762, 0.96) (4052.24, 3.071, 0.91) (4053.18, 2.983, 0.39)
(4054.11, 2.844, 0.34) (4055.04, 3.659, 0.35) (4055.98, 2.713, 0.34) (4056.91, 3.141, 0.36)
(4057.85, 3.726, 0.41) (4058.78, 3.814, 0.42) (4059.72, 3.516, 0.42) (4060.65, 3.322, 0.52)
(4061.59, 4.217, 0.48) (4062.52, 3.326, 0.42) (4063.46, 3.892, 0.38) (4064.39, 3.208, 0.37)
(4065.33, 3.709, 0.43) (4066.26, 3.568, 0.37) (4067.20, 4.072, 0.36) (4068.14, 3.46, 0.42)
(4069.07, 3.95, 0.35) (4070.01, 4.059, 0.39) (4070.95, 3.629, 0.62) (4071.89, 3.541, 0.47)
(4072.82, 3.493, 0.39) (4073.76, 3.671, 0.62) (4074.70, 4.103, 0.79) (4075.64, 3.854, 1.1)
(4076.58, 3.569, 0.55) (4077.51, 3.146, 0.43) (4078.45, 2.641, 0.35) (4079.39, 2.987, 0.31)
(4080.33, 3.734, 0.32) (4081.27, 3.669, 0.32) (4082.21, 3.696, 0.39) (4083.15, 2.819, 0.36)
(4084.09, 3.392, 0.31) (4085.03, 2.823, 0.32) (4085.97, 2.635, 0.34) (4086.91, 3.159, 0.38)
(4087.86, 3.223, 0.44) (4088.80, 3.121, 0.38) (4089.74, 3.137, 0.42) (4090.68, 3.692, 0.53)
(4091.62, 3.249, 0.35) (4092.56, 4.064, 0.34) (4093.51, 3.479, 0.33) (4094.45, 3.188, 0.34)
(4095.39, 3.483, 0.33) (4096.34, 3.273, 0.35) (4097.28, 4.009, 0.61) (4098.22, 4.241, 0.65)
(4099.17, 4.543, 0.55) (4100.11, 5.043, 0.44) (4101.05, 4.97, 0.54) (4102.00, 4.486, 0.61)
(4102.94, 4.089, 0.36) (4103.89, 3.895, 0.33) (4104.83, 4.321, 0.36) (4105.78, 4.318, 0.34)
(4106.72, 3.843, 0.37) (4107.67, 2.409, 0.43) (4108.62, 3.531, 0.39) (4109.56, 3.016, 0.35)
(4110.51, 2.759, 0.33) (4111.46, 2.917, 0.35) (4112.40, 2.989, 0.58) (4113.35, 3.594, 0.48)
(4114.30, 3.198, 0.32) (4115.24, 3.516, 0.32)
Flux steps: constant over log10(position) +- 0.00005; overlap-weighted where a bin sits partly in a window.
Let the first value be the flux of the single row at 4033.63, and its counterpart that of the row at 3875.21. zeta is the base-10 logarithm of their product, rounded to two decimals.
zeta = 1.08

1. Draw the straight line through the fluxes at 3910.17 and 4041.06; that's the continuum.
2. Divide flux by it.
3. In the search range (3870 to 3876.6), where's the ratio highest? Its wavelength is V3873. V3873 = 3870.75 Ang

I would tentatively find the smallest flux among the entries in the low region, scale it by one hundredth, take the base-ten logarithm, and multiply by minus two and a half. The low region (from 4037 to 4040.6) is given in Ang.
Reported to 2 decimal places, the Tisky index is 4.03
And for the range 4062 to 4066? 3.73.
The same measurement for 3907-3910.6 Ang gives 3.70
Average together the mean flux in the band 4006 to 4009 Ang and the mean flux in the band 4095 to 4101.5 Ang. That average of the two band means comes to 3.7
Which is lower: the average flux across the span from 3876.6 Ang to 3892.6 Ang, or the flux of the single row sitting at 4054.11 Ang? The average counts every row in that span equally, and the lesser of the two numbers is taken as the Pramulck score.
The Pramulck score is 2.84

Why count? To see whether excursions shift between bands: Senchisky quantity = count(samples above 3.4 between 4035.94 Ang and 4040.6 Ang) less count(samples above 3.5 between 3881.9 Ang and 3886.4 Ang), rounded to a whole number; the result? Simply -4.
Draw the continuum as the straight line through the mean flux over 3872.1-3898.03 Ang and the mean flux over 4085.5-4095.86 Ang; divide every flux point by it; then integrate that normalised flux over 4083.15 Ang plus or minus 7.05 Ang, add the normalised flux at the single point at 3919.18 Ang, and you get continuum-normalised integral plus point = 14.1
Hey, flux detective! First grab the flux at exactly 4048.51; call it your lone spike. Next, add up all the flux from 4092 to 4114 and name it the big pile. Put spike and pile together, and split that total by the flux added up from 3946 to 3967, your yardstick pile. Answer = 0.97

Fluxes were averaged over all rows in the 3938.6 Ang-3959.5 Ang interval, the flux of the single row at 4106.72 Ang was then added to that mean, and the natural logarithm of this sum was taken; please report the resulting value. 2.00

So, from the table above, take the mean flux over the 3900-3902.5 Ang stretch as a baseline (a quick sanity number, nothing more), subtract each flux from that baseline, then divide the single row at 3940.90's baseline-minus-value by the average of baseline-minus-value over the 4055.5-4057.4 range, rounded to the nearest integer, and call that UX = 1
